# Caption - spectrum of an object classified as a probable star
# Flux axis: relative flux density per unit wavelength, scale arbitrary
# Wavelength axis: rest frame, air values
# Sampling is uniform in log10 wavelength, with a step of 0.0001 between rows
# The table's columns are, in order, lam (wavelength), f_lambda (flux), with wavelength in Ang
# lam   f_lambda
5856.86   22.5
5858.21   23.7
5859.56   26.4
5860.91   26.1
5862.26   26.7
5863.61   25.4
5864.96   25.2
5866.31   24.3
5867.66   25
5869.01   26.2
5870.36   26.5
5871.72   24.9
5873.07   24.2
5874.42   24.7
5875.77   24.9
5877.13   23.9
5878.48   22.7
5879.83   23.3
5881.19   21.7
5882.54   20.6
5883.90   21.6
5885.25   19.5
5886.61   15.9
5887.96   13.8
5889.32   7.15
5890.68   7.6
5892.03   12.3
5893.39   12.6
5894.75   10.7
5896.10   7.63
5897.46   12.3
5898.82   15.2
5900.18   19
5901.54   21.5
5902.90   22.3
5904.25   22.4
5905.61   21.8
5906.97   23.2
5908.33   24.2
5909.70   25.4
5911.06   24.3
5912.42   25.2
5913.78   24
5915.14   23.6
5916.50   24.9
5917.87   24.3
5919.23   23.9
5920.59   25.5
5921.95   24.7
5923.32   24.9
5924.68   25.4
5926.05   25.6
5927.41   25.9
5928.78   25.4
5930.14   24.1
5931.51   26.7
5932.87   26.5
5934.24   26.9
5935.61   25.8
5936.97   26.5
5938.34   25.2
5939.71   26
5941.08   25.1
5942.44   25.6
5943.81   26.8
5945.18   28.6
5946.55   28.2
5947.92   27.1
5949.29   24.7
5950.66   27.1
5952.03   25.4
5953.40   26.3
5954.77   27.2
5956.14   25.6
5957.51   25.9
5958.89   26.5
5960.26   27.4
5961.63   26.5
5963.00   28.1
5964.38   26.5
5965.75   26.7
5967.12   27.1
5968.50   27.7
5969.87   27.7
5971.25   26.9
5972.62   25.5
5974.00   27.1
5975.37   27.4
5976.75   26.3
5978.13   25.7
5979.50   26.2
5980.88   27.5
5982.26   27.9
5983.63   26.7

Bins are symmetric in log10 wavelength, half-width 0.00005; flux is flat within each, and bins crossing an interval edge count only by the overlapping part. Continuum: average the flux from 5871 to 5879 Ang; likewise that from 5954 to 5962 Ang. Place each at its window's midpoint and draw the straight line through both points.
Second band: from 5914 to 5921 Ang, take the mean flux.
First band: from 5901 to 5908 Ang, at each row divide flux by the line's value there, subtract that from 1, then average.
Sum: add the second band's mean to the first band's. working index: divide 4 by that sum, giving 0.163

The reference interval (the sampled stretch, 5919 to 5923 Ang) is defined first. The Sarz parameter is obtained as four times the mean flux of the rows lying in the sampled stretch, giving 99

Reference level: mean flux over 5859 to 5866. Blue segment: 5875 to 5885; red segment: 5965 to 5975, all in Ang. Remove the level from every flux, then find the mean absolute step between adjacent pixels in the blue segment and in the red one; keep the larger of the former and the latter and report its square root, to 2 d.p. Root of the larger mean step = 1.04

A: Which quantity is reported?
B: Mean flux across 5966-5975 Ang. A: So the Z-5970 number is 27.0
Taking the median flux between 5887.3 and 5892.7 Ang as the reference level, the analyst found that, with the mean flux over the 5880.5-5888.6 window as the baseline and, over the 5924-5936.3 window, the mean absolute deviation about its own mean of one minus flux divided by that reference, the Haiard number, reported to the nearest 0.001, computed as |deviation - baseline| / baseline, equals 0.997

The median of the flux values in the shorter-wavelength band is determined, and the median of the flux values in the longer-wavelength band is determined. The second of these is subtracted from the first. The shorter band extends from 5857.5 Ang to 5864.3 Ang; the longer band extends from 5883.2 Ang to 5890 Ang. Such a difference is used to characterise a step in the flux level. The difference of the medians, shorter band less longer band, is 10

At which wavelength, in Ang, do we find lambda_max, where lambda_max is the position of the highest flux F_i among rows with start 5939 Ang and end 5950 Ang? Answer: 5945.18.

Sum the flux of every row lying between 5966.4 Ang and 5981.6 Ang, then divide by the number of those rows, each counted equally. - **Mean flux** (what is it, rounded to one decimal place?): 26.8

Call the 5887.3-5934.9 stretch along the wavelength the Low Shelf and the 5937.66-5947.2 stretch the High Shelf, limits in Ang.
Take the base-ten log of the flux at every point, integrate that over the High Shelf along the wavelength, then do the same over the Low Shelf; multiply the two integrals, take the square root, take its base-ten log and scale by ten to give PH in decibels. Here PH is 14.6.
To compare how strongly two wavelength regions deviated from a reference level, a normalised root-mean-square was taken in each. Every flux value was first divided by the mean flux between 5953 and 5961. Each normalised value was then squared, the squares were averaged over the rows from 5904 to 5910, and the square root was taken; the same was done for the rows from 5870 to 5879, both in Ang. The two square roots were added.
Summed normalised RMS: 1.81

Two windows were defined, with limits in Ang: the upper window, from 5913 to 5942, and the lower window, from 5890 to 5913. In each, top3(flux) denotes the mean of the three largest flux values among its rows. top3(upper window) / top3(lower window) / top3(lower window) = 0.0428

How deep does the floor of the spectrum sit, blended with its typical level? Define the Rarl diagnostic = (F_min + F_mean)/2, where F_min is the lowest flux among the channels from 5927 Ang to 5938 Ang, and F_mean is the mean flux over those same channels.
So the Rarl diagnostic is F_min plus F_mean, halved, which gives 25.0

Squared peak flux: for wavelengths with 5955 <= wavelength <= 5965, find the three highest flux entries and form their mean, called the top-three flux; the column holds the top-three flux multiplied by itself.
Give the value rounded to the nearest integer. 747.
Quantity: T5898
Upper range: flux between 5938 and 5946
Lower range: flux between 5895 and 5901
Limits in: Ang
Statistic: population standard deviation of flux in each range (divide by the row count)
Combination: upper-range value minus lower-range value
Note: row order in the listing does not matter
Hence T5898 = -2.9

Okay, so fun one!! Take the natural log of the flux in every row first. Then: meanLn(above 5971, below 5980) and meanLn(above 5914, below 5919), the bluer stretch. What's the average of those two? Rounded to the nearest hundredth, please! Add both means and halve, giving 3.23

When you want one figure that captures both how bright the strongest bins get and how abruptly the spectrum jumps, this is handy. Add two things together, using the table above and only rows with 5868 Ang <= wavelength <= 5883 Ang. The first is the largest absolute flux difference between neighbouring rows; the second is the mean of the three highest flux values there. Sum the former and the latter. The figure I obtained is 27.5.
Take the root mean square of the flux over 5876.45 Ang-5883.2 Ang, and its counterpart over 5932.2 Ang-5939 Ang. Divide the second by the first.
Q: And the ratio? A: 1.17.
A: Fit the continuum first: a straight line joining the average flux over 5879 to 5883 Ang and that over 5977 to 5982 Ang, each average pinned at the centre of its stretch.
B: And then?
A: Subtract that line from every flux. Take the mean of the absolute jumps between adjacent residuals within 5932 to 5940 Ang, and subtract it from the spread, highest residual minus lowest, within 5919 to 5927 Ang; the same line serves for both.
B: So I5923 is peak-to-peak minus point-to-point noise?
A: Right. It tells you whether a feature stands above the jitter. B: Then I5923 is 0.69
